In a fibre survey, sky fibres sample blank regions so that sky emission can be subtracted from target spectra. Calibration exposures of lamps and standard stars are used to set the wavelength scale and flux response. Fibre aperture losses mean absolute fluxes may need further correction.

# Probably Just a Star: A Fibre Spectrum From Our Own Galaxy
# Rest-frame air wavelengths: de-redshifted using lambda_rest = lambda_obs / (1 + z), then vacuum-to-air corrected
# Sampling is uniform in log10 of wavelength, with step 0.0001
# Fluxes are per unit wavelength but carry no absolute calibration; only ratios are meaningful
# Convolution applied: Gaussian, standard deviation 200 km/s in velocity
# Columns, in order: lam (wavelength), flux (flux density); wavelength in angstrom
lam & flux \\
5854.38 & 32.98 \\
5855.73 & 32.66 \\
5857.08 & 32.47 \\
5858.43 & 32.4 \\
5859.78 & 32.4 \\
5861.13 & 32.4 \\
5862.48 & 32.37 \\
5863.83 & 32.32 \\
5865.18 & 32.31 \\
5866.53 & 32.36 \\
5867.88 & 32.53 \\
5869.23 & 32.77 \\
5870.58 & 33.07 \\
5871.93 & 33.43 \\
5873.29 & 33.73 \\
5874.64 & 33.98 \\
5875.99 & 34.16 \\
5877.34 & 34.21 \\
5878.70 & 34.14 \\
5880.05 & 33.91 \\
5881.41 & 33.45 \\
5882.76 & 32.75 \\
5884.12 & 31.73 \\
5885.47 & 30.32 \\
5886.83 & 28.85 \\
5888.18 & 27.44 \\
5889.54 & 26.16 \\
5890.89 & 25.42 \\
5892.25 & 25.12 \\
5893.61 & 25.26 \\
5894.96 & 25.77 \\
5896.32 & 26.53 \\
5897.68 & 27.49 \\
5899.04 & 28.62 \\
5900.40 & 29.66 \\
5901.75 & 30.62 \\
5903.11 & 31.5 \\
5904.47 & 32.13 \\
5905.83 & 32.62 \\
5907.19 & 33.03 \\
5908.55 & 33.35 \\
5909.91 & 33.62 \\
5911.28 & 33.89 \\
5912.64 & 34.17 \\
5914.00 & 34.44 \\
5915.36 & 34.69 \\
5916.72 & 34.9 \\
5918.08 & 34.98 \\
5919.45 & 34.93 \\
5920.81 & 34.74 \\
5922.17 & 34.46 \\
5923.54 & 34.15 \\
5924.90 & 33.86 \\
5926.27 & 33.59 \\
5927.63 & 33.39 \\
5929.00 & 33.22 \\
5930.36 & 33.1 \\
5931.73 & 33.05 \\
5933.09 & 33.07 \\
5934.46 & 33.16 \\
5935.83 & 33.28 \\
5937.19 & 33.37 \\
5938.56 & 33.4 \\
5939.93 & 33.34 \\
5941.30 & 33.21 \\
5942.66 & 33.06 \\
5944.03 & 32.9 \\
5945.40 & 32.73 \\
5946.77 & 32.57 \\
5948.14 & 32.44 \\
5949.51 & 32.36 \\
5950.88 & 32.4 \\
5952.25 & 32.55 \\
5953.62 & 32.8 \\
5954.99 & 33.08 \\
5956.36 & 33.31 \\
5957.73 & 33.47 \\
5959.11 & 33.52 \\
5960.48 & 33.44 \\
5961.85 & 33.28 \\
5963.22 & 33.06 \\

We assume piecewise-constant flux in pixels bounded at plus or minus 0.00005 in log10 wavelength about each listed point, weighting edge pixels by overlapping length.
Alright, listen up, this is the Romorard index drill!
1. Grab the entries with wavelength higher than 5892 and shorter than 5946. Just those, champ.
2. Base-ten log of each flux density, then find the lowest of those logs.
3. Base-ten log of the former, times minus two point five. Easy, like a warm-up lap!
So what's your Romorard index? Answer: -0.365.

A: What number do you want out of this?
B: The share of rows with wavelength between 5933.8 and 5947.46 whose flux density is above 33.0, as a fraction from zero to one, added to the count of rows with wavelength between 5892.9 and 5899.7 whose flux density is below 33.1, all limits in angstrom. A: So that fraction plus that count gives 6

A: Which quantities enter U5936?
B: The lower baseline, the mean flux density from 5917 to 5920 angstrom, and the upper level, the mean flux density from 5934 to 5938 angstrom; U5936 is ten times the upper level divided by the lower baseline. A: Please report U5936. 9.5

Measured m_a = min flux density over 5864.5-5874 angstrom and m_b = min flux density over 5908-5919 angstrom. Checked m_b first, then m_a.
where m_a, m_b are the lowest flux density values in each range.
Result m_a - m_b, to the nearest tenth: -1.0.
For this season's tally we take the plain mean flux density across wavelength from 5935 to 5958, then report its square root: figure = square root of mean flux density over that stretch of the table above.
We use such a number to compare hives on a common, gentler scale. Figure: 5.74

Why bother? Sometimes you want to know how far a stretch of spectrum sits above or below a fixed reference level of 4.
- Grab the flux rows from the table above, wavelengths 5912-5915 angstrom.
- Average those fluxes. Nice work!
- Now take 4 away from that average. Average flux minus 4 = 30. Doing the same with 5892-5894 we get 21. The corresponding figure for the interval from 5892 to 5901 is 23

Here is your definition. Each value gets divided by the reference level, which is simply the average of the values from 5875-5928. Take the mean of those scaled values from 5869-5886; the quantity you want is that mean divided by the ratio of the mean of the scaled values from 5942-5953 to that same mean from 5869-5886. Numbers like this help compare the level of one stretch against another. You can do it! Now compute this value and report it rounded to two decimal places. 1.07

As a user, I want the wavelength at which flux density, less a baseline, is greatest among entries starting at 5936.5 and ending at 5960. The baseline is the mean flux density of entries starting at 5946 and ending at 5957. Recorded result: 5959.11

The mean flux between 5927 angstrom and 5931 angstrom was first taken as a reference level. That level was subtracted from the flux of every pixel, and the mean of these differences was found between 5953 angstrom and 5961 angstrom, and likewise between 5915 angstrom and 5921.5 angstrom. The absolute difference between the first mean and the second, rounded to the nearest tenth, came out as 1.6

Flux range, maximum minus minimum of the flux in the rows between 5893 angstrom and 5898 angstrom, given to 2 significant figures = 2.2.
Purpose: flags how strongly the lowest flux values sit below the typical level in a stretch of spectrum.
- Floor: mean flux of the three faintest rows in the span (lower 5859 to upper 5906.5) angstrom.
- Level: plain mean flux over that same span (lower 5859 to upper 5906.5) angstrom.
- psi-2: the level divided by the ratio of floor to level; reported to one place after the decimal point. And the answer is 37.8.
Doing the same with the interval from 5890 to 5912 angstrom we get 34.8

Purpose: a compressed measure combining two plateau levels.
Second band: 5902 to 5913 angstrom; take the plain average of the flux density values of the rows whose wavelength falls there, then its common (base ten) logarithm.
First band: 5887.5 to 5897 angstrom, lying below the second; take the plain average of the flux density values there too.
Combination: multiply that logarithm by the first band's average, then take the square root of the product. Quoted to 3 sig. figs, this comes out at 6.28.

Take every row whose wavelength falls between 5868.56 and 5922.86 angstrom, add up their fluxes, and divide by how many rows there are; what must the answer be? 31.7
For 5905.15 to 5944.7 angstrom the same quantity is 33.7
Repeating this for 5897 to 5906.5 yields 30.4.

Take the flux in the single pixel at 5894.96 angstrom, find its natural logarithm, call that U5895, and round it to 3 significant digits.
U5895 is 3.25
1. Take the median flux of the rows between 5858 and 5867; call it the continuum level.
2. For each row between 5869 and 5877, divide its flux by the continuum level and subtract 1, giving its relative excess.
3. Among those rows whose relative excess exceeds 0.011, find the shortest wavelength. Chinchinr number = 5869.23 angstrom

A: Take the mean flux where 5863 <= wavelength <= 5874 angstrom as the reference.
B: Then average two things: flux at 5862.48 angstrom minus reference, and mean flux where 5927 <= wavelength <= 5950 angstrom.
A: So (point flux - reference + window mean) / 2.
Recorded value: 16.3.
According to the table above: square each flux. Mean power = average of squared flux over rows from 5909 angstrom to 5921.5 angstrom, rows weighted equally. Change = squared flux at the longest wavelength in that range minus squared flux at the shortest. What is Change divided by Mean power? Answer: 0.06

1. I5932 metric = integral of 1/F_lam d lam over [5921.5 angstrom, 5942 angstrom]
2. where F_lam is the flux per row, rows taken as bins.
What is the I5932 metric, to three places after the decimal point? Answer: 0.613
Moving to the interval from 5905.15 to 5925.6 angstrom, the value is 0.599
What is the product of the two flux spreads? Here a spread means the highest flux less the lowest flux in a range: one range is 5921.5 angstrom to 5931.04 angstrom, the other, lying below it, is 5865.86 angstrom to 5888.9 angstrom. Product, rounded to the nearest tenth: 9.2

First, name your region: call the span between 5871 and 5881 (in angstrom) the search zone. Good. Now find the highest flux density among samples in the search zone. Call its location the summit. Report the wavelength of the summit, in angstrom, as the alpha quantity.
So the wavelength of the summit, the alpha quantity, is 5877.34 angstrom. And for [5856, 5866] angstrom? 5857.08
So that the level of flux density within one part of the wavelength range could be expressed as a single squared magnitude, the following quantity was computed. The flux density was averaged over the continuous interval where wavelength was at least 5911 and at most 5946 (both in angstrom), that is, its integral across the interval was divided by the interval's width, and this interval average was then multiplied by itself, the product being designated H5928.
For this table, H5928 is 1138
